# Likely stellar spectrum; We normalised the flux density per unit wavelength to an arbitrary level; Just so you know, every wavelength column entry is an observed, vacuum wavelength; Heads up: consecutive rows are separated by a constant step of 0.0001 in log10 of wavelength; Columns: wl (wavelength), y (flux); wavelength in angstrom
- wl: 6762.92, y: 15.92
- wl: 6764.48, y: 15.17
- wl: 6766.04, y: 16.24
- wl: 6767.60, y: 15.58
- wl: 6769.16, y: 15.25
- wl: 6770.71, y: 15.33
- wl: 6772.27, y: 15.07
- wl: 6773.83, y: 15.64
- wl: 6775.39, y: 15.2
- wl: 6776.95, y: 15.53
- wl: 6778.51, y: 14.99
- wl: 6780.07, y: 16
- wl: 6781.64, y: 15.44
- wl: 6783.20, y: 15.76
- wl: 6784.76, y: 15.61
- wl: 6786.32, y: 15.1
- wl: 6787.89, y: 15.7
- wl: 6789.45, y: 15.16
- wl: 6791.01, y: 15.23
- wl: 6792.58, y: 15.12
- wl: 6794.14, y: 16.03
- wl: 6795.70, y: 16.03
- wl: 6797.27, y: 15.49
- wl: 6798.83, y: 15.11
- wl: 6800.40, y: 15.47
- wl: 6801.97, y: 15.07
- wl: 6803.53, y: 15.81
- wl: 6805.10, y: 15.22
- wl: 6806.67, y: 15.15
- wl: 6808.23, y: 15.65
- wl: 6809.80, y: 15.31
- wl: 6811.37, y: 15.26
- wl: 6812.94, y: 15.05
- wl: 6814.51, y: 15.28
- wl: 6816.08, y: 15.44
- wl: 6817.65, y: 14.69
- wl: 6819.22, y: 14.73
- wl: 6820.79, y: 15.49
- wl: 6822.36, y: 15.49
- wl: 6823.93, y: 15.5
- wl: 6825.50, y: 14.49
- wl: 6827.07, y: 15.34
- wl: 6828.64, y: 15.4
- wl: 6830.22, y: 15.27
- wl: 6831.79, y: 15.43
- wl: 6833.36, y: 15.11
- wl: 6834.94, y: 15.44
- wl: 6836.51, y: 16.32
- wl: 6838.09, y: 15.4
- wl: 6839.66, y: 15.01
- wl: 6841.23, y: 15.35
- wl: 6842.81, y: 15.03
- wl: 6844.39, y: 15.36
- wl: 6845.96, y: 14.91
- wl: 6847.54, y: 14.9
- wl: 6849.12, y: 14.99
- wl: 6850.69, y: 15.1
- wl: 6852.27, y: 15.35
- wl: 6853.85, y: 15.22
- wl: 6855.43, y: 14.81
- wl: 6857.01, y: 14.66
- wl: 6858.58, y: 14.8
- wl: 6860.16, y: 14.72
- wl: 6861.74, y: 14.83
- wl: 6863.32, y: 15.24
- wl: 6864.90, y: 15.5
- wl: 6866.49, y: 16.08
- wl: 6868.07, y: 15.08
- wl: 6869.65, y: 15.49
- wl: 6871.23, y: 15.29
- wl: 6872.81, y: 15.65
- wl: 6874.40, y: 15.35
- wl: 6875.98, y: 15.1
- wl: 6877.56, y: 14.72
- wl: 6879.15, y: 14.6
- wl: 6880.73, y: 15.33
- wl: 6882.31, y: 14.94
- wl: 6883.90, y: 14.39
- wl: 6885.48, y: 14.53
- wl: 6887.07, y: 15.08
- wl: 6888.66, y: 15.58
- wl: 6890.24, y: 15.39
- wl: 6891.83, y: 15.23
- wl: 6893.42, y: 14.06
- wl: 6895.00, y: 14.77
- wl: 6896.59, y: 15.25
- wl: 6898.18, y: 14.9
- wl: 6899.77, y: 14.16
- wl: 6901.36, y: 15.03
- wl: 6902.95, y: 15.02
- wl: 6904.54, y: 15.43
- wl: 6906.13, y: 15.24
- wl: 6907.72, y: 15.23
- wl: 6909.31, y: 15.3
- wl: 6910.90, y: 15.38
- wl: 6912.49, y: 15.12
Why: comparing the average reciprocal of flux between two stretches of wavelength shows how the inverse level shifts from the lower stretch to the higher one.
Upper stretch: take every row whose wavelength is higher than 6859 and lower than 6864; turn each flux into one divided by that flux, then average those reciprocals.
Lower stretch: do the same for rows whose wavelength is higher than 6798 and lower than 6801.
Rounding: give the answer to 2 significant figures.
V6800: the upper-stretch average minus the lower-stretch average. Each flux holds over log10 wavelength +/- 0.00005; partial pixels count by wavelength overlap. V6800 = 0.0016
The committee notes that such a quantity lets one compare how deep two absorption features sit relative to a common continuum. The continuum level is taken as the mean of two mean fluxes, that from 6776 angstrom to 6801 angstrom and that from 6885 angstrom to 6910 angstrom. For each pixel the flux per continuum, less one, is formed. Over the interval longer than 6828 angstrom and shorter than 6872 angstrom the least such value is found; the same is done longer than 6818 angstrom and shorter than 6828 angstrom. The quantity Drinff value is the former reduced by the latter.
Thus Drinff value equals 0.011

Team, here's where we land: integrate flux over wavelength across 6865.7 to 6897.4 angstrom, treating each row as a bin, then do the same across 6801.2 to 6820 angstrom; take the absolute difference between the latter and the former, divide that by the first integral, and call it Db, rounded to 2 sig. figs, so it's 0.40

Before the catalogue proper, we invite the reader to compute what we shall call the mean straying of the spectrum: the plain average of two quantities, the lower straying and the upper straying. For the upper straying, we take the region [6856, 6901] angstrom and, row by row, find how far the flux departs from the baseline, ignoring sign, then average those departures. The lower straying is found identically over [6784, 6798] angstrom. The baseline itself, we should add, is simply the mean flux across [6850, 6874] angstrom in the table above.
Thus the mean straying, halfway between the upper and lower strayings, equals 0.367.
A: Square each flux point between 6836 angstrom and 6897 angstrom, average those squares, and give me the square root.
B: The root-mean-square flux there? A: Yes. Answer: 15.1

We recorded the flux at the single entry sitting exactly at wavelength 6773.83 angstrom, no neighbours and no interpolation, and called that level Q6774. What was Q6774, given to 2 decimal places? 15.64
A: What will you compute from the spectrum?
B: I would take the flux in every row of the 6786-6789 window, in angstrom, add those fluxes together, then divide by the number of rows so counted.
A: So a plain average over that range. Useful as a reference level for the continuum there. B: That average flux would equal 15.4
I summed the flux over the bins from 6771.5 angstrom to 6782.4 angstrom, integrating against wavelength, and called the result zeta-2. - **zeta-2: 168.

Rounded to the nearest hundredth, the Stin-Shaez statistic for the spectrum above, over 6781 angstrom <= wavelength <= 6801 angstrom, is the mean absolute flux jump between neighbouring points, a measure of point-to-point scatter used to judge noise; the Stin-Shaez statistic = 0.37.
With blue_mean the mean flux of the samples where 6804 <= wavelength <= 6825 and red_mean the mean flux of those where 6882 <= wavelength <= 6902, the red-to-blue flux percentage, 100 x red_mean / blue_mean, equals 97.5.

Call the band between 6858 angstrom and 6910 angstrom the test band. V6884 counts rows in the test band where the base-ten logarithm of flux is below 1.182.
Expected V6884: 17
